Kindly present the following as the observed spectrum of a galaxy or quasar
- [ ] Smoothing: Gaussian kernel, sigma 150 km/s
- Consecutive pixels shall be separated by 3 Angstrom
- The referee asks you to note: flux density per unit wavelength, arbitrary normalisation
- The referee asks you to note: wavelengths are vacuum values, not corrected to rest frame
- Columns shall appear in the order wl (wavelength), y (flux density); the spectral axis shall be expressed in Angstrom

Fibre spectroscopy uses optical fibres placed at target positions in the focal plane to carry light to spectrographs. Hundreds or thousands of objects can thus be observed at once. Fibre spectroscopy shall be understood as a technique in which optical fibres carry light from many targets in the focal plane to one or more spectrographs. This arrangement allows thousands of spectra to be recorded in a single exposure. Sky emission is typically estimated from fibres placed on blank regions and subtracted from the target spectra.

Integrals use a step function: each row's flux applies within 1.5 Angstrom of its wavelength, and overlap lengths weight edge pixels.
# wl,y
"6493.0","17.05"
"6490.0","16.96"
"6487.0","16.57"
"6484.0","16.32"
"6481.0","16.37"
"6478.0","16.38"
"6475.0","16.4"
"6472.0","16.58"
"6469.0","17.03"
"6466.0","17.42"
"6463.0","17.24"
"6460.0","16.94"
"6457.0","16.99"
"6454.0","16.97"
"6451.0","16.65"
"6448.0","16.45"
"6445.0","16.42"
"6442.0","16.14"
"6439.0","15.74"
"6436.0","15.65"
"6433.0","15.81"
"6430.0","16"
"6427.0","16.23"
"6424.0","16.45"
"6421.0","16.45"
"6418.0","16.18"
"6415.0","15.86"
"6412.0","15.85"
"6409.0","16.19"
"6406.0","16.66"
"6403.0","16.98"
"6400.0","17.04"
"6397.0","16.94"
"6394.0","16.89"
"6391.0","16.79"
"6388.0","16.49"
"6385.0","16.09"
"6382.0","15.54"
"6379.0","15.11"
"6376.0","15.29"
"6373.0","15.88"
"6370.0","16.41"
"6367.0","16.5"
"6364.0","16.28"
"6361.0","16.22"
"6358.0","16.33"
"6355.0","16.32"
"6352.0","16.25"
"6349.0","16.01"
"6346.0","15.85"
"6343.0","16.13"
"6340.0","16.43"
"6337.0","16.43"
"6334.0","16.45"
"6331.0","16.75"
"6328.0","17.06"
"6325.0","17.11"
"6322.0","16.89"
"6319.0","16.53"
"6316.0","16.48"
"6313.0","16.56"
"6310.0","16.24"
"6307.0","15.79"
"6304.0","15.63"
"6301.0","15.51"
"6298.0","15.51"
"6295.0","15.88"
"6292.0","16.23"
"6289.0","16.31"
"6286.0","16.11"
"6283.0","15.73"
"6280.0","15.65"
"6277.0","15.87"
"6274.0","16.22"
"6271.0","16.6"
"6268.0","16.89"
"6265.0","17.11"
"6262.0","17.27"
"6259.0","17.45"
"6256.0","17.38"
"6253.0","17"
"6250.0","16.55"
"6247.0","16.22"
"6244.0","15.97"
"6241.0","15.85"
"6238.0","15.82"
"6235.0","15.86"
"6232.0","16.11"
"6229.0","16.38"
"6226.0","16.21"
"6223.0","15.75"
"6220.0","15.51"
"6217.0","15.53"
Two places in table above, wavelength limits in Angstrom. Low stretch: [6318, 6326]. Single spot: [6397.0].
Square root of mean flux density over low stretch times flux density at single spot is 16.89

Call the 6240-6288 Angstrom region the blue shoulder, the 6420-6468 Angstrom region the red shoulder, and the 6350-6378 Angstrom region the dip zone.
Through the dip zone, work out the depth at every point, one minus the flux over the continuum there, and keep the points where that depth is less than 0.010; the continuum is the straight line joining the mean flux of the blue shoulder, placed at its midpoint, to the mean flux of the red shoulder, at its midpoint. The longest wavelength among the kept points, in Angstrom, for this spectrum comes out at 6370.0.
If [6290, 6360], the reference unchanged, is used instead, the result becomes 6358.0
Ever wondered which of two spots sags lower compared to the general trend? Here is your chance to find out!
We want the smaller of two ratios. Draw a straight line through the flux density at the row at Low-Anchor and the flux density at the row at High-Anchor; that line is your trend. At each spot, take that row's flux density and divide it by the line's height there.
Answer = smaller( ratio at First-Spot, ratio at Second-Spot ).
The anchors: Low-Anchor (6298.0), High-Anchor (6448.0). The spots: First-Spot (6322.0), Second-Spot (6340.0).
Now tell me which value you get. 1.04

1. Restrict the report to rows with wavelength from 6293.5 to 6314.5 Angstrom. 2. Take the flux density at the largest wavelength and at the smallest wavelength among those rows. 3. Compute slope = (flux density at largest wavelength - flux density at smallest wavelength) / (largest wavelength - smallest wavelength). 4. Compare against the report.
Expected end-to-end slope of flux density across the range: 0.04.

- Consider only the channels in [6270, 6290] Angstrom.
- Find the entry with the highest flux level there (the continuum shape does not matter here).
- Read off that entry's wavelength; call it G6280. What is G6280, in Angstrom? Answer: 6271.0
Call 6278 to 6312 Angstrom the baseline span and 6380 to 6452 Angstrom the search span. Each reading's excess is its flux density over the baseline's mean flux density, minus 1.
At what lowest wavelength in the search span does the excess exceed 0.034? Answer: 6388.0 Angstrom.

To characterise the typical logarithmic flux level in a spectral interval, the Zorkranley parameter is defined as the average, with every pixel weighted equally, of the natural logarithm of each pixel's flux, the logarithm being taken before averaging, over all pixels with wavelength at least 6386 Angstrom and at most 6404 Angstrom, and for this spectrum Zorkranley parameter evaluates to 2.82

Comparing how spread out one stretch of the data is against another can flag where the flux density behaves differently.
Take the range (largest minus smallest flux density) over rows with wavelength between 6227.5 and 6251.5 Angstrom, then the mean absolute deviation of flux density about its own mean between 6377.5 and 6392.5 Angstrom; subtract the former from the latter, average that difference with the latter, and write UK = 0.2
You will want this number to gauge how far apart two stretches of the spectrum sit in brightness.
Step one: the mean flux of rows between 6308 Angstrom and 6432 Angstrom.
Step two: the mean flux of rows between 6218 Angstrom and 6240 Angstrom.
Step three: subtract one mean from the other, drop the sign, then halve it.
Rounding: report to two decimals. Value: 0.20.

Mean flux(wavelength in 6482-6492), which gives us 16.6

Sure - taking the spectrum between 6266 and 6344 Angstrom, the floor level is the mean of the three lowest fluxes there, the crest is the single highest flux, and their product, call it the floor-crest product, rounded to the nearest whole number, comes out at 266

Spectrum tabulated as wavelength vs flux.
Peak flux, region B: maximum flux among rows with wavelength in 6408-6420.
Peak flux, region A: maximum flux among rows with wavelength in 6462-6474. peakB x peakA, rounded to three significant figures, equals 282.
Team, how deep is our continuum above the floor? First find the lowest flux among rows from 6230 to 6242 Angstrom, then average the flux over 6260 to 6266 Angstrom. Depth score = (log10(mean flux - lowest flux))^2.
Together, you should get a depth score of 0.02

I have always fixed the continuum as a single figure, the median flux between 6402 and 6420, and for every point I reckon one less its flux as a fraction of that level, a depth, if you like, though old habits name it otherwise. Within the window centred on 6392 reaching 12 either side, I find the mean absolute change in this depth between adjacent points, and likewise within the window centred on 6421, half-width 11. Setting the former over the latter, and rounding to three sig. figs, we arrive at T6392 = 1.27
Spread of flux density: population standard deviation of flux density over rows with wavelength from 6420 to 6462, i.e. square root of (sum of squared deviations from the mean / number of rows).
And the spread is 0.43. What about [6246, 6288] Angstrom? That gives 0.60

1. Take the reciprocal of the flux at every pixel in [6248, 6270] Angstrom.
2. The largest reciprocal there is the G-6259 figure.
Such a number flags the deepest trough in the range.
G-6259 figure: 0.0604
